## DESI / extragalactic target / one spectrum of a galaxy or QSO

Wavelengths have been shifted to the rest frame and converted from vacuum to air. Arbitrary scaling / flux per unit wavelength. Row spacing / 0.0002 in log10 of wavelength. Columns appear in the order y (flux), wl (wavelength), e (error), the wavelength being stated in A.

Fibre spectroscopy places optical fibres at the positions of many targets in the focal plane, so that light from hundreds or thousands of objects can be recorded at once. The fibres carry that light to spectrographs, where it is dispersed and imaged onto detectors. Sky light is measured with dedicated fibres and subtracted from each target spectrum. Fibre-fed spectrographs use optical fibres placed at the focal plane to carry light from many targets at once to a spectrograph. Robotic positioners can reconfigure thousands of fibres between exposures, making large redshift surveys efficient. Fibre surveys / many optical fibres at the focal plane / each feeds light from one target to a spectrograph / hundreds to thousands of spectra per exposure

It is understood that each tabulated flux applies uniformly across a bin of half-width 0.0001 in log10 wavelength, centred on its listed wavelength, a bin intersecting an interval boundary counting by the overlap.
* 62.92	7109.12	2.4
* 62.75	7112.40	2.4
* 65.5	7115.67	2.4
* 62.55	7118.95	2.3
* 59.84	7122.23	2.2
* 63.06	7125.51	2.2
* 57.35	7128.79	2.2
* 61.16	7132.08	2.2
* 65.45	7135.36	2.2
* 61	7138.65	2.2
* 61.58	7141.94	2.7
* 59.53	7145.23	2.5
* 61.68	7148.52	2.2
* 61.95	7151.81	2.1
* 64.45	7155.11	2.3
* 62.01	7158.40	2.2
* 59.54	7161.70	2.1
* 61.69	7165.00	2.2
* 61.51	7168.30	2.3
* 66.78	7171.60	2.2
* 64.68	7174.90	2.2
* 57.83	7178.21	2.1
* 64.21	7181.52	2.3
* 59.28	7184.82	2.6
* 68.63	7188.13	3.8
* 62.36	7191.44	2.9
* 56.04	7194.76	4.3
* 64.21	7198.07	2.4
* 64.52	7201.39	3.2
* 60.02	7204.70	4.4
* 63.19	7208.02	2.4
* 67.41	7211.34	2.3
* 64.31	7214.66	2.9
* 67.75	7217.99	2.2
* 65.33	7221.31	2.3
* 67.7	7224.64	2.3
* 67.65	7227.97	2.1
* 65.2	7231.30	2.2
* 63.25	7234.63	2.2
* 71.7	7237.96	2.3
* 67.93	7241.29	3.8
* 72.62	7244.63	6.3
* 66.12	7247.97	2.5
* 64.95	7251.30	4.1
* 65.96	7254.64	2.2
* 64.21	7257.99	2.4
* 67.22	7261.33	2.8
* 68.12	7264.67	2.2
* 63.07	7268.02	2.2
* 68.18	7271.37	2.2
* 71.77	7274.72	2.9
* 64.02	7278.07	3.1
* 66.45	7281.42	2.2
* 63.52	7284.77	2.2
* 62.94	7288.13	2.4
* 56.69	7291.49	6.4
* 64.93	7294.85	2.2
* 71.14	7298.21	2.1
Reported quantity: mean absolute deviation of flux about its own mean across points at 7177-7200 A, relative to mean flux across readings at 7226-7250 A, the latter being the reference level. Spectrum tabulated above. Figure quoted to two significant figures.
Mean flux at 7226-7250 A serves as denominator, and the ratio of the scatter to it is 0.052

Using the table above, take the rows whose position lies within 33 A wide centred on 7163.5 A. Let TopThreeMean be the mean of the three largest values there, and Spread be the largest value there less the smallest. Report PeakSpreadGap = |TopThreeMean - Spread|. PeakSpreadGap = 56.4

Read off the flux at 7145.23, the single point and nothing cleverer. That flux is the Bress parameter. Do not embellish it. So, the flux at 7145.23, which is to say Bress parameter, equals 59.53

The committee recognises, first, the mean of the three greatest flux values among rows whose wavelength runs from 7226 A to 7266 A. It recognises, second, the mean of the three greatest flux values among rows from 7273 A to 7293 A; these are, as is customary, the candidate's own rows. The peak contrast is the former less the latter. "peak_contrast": 3.4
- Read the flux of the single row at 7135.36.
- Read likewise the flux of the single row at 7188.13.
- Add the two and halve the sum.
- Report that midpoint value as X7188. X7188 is 67.0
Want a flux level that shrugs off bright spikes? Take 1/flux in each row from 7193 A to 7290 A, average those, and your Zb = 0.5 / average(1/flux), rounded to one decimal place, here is 32.8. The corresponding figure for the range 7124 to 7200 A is 30.9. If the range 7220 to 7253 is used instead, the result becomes 33.6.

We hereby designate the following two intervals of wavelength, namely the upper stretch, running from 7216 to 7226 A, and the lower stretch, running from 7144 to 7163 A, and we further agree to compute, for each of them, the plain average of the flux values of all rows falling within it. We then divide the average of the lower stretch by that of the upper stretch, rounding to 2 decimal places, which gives 0.92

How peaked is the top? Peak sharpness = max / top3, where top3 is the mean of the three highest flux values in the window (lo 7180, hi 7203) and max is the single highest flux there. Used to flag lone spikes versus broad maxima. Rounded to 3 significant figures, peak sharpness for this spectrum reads 1.04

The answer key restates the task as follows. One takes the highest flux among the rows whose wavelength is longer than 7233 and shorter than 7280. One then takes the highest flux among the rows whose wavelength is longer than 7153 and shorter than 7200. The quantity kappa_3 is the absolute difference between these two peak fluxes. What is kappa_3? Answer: 4.0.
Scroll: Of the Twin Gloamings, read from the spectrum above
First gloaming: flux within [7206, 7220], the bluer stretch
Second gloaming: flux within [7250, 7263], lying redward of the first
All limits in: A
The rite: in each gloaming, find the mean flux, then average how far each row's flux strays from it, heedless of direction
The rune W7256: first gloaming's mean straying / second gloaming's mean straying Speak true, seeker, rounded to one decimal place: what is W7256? 1.9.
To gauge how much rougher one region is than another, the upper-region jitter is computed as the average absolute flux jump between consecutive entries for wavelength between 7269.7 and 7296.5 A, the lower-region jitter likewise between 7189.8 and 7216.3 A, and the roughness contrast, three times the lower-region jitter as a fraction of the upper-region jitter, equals 2.8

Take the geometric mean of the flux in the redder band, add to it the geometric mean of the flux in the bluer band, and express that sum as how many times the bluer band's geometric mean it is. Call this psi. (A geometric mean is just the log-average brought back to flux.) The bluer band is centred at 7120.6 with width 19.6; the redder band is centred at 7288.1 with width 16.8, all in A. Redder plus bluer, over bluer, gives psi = 2.02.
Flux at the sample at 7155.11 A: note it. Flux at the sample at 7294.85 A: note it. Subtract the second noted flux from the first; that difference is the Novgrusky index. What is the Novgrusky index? -0.5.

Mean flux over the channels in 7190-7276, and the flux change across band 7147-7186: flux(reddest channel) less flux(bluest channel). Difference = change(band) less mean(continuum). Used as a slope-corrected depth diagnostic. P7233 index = -68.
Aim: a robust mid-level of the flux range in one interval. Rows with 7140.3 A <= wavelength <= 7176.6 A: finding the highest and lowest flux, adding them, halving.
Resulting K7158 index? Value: 63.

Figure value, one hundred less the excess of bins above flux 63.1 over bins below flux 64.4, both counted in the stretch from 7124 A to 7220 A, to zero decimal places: 109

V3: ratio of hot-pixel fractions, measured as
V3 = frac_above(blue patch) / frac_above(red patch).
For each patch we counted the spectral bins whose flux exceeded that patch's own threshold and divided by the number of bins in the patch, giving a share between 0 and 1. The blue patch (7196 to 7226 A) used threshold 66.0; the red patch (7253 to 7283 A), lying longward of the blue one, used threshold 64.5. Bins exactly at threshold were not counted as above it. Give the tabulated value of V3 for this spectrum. 0.50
